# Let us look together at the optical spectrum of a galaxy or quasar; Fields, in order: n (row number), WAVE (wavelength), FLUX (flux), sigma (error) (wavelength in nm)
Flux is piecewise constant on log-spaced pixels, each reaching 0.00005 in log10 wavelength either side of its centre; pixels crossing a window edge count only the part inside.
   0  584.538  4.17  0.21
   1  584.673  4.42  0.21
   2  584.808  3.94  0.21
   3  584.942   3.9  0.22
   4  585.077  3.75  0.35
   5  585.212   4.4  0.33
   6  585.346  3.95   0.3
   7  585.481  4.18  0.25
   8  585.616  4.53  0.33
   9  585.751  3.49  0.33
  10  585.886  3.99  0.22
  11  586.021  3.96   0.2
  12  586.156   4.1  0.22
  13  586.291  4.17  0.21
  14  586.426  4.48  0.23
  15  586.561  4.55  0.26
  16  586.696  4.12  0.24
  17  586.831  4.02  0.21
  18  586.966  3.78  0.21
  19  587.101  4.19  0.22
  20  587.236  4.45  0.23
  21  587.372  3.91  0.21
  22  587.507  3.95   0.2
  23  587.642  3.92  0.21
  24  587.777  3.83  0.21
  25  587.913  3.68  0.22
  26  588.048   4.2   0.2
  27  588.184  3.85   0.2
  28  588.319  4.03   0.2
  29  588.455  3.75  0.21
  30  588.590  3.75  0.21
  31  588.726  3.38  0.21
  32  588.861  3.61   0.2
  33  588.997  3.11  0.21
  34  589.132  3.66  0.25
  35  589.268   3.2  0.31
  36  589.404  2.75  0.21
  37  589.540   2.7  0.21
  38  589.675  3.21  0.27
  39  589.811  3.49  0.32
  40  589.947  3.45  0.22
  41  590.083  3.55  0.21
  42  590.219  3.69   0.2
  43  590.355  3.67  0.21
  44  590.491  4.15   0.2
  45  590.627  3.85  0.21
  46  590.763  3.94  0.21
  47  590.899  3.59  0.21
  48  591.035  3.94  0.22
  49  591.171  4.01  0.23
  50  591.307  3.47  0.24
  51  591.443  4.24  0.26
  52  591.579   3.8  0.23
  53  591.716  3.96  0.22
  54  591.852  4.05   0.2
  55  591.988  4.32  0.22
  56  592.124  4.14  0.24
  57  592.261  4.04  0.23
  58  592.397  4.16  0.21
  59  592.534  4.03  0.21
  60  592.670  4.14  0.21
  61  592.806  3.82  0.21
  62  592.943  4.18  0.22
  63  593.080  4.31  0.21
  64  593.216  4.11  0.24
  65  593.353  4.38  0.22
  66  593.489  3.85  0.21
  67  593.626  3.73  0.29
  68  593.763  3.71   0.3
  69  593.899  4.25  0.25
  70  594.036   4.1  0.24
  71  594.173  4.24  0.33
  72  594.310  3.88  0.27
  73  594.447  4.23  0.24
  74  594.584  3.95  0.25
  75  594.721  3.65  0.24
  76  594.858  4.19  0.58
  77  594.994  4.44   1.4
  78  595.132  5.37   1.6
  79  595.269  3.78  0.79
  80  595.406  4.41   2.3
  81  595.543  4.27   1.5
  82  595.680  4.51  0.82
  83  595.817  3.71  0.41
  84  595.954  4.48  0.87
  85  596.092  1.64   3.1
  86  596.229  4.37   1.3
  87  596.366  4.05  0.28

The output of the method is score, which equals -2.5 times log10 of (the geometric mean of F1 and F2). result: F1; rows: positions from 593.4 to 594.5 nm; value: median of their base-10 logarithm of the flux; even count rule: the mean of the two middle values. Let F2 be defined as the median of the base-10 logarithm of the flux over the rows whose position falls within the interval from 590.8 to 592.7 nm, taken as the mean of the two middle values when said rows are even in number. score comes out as 0.55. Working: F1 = 0.60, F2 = 0.606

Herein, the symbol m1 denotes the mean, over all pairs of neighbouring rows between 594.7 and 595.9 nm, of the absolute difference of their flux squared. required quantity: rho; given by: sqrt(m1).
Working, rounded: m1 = 5.6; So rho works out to 2.37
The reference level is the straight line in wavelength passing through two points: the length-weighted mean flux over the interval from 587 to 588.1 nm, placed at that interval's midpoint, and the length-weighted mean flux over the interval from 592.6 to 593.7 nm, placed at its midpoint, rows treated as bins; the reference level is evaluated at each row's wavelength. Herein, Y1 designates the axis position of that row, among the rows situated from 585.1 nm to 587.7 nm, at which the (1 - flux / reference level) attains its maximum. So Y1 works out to 585.751 nm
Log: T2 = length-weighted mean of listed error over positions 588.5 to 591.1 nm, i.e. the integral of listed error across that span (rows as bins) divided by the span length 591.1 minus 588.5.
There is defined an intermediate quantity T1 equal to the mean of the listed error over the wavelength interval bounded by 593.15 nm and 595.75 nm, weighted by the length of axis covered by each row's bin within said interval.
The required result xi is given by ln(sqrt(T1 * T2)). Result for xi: -0.97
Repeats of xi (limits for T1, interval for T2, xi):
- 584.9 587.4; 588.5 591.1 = -1.43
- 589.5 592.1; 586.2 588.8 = -1.51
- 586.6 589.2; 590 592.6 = -1.53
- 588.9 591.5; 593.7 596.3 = -0.79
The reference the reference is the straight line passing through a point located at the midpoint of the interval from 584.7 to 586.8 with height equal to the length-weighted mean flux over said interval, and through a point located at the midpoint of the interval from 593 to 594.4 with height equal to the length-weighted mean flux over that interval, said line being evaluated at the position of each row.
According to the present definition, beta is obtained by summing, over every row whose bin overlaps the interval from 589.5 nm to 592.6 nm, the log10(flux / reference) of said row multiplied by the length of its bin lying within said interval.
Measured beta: -0.096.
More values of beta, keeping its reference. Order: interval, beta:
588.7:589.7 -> -0.109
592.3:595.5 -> 0.019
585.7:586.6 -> -0.001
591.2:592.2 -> -0.009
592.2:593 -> -0.001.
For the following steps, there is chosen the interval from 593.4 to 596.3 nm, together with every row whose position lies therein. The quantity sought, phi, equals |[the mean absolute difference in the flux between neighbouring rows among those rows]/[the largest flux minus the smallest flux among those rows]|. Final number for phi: 0.18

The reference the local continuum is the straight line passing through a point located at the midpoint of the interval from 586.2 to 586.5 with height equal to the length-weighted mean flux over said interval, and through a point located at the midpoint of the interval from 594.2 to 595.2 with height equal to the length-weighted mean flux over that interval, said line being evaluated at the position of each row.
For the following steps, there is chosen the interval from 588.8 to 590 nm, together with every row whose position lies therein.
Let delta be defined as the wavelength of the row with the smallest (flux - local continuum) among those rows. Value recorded 589.540 nm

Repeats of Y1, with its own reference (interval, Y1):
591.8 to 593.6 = 592.806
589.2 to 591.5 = 589.540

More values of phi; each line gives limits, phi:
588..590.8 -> 0.18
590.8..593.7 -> 0.29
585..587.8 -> 0.28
